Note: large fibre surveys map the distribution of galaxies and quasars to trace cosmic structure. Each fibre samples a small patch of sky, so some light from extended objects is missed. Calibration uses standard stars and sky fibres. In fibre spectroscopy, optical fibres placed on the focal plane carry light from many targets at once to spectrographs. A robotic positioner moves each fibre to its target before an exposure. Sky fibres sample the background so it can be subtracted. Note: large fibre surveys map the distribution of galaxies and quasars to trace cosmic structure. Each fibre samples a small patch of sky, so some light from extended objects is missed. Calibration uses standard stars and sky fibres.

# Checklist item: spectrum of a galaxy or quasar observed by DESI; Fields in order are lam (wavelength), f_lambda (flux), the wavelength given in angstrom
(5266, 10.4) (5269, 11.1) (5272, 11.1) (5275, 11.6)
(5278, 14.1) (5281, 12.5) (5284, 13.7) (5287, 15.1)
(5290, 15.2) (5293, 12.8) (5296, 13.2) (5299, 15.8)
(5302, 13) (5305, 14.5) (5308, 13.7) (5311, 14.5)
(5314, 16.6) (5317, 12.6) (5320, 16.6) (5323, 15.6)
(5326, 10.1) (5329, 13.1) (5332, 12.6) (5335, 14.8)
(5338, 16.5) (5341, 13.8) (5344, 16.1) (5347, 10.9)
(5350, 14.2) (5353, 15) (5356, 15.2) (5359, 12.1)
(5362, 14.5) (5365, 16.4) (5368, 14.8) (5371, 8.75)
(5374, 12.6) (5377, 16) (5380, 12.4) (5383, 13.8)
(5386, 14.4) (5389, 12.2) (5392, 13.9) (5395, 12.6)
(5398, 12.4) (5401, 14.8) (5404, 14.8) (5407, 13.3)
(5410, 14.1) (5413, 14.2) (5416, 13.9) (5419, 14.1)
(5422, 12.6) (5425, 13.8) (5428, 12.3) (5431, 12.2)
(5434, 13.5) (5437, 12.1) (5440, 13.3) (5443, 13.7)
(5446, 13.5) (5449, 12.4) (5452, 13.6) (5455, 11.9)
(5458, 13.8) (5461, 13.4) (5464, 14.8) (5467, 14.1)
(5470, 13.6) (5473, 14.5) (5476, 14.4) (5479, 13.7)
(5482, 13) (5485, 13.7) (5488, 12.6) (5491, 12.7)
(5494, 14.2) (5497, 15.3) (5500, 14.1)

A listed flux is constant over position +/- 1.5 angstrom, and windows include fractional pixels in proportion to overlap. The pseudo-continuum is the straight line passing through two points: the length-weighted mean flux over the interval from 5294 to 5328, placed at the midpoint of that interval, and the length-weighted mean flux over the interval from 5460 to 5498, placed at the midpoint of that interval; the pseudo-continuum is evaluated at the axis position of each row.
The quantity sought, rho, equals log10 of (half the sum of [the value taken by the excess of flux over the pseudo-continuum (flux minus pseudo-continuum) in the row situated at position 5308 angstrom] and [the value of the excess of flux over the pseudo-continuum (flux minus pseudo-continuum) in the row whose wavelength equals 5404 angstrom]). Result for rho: -0.76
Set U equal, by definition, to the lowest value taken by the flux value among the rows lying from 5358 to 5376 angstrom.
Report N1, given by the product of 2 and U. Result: 17.5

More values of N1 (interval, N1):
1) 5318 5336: 20.2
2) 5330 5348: 21.8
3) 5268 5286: 22.2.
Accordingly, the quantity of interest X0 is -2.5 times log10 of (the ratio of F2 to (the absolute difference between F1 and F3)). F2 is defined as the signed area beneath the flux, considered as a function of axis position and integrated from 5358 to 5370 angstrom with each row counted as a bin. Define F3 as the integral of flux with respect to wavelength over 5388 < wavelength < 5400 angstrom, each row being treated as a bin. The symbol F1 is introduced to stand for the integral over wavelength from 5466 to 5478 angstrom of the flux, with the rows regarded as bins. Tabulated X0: -2.6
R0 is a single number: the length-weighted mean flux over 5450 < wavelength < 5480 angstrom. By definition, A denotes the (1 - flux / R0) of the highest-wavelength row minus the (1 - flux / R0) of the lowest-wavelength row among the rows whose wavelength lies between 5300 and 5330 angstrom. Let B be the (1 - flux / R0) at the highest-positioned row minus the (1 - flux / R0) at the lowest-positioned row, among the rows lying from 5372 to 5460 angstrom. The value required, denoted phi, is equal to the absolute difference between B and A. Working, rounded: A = -0.007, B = -0.09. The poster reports 0.1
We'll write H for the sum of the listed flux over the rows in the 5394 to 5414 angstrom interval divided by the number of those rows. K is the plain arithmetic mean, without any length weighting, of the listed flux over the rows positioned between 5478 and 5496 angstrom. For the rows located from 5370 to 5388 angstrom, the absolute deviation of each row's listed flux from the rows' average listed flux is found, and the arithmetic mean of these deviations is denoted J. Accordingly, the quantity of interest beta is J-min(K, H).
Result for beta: -11.6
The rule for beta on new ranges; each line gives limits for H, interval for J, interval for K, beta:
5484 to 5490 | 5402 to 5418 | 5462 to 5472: -12.8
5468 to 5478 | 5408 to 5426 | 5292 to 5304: -13.3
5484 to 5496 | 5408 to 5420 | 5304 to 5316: -13.2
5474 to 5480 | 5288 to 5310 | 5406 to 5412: -12.7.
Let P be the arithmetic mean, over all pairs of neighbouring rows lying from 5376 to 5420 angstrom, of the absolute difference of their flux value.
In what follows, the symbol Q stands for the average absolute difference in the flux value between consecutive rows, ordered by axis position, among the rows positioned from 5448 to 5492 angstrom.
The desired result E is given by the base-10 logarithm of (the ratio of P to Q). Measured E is 0.1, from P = 1.2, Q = 0.86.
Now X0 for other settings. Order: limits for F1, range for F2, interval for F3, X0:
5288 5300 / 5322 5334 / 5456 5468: -4.1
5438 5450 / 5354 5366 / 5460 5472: -3.1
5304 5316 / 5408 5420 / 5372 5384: -2.6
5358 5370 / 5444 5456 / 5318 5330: -3.6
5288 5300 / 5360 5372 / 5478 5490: -2.8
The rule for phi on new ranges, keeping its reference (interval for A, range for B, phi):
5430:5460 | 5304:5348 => 0.4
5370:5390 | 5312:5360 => 0.6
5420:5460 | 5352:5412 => 0.2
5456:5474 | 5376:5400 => 0.3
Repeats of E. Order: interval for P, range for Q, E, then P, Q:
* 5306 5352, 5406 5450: 0.5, 2.7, 0.81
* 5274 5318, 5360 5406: -0.1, 1.7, 2.16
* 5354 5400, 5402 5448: 0.5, 2.4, 0.84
